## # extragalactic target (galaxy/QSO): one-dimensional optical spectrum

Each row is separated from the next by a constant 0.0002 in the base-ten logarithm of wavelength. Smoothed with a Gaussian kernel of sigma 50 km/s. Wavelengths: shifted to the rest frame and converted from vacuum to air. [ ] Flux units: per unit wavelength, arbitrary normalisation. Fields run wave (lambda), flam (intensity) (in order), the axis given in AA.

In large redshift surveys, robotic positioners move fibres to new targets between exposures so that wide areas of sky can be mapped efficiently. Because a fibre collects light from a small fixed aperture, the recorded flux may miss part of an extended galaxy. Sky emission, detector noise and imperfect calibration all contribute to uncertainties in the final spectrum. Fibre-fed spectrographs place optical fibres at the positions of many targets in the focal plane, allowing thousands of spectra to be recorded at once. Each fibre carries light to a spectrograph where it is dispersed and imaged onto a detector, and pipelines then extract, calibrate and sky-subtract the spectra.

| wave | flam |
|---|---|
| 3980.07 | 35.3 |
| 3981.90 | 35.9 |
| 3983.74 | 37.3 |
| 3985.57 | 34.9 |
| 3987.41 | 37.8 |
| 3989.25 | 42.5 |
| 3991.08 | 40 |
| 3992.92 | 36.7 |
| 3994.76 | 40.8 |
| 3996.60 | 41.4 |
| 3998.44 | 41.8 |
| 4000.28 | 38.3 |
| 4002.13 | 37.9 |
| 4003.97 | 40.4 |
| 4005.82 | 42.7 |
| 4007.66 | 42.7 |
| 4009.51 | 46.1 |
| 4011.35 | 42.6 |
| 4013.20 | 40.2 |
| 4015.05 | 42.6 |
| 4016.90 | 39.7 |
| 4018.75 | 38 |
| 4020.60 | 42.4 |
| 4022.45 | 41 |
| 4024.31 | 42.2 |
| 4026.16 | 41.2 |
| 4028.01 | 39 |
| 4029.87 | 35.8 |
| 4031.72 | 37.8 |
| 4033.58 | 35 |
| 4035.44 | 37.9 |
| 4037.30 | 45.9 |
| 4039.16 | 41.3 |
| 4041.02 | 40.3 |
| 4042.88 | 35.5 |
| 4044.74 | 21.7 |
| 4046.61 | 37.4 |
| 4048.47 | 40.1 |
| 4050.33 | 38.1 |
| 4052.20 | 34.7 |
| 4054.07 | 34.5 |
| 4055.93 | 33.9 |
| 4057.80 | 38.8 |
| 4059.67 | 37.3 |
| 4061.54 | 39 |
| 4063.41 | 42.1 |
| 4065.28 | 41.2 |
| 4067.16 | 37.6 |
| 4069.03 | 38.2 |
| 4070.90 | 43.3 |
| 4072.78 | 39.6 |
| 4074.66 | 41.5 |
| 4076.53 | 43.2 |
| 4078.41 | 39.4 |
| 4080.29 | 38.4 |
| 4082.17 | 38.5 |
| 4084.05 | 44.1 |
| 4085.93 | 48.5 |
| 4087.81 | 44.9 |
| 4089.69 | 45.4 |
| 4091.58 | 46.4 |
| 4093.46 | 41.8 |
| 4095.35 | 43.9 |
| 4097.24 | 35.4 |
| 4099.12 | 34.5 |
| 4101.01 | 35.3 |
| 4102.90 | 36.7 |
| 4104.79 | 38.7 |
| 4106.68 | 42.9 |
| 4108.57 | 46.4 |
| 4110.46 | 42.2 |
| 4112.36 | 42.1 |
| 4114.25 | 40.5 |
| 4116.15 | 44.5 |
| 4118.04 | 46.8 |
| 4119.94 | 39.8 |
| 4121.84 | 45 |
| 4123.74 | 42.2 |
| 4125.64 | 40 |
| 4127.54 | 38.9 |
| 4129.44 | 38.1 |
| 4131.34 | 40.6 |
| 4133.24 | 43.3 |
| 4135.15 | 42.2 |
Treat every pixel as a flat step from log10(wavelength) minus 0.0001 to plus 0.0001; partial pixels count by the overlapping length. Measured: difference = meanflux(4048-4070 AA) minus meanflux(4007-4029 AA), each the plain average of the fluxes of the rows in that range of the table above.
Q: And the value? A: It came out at -3.5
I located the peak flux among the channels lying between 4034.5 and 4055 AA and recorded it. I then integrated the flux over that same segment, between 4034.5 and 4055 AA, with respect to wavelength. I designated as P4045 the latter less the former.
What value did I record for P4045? 713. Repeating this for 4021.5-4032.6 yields 397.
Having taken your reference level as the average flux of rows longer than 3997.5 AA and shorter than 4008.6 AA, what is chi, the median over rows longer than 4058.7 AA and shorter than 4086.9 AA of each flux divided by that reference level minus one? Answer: -0.03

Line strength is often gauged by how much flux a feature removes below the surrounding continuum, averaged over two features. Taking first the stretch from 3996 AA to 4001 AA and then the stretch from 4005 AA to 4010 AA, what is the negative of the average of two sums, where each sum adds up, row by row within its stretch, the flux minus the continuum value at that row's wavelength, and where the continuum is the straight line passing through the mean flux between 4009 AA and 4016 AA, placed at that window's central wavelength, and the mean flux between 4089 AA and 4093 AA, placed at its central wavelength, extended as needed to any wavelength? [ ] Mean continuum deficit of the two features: 1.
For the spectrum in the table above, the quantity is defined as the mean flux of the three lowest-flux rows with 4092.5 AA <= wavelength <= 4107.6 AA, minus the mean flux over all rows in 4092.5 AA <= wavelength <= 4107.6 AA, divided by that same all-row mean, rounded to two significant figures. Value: -0.093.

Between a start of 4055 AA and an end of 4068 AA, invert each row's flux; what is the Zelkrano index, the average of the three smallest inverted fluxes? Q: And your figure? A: 0.0246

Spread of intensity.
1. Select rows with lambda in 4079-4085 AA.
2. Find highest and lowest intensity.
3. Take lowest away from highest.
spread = 5.7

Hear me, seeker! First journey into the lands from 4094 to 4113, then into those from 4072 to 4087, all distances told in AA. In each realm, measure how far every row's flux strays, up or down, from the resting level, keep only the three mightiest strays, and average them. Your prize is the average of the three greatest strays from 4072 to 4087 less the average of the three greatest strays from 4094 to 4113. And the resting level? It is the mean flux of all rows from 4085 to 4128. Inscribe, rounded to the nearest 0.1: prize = -2.3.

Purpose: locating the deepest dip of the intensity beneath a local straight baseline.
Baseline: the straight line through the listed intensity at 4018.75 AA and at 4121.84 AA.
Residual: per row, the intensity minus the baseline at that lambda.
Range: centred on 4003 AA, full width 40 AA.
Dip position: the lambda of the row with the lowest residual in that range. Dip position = 3985.57 AA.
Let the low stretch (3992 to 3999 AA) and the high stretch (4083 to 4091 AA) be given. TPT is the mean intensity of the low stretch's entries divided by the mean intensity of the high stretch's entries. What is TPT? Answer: 0.88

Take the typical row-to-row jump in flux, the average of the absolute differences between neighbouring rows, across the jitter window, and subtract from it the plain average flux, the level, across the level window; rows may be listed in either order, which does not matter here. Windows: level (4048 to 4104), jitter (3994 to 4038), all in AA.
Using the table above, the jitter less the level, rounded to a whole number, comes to -37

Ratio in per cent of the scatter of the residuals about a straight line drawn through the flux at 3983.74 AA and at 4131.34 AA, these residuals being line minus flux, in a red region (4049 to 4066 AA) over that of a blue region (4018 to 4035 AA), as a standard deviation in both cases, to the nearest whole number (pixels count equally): 102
